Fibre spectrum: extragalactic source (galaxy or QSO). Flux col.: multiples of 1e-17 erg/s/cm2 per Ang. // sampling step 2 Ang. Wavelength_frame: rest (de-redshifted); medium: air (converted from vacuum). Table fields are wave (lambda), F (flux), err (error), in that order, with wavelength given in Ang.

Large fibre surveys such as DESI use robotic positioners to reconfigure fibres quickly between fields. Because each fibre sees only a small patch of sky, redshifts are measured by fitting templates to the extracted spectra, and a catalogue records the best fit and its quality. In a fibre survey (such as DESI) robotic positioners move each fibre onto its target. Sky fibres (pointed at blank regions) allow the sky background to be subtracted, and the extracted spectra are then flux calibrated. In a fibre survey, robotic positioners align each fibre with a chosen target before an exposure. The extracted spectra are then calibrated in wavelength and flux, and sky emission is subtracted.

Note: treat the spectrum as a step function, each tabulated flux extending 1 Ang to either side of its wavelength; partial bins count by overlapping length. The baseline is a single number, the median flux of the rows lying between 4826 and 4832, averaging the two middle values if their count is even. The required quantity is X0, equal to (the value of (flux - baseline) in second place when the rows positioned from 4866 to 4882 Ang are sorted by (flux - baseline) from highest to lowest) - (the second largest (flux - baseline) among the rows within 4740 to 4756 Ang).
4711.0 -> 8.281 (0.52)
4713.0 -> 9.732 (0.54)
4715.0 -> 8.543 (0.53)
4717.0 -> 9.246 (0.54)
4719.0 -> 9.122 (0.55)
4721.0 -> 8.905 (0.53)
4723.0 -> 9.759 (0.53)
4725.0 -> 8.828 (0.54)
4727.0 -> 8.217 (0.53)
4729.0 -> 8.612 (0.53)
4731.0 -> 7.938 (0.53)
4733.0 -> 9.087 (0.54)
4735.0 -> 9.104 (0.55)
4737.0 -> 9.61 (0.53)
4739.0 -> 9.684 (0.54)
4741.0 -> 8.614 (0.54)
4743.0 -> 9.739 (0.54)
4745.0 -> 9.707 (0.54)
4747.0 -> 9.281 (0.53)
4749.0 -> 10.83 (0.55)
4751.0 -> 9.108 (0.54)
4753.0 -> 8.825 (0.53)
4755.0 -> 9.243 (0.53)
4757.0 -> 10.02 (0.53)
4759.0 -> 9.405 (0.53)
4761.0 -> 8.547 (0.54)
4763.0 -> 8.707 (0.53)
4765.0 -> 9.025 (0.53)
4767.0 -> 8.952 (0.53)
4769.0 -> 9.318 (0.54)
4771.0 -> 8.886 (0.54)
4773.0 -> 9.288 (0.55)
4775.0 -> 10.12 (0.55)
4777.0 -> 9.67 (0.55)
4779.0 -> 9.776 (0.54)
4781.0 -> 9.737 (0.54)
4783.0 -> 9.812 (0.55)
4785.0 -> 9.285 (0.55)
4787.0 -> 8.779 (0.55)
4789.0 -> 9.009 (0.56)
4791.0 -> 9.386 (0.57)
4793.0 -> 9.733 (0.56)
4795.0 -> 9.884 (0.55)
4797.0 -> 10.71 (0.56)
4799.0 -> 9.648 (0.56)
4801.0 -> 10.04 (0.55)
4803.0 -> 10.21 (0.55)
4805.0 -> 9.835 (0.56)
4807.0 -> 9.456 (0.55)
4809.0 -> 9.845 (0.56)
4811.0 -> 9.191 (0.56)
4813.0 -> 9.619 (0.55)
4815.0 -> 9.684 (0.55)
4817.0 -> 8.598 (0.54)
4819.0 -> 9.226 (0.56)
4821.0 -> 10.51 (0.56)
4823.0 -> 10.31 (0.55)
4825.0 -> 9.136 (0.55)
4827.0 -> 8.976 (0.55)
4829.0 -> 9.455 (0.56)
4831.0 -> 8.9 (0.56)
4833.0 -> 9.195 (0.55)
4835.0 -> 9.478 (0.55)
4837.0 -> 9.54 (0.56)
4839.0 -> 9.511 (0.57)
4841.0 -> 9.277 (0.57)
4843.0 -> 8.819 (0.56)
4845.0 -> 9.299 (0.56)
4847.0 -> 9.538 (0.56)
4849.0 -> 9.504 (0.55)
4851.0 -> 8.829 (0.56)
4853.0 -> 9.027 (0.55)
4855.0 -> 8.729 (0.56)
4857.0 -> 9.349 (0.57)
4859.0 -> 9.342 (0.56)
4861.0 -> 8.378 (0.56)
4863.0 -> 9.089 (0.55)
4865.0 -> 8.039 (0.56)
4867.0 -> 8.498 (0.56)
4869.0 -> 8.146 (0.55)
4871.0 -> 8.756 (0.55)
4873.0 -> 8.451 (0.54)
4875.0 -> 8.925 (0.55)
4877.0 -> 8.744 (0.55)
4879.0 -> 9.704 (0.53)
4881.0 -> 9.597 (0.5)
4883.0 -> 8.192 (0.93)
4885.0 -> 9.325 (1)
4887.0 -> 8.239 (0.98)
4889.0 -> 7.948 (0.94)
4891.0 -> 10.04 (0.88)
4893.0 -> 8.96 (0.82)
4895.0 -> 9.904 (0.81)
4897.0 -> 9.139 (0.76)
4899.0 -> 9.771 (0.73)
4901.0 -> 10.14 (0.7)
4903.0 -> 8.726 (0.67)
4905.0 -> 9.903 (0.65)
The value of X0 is -0.14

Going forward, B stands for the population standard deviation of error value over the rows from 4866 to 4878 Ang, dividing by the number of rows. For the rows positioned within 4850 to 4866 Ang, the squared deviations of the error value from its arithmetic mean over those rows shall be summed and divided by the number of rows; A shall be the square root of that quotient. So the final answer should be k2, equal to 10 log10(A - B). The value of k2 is -36.6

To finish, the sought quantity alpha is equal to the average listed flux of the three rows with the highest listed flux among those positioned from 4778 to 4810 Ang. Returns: 10.3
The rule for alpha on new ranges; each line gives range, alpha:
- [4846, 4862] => 9.5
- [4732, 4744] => 9.7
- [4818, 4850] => 10.1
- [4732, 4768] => 10.2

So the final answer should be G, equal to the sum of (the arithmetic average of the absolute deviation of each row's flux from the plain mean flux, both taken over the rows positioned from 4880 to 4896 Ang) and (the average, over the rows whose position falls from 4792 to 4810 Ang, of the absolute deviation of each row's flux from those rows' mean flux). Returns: 0.95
